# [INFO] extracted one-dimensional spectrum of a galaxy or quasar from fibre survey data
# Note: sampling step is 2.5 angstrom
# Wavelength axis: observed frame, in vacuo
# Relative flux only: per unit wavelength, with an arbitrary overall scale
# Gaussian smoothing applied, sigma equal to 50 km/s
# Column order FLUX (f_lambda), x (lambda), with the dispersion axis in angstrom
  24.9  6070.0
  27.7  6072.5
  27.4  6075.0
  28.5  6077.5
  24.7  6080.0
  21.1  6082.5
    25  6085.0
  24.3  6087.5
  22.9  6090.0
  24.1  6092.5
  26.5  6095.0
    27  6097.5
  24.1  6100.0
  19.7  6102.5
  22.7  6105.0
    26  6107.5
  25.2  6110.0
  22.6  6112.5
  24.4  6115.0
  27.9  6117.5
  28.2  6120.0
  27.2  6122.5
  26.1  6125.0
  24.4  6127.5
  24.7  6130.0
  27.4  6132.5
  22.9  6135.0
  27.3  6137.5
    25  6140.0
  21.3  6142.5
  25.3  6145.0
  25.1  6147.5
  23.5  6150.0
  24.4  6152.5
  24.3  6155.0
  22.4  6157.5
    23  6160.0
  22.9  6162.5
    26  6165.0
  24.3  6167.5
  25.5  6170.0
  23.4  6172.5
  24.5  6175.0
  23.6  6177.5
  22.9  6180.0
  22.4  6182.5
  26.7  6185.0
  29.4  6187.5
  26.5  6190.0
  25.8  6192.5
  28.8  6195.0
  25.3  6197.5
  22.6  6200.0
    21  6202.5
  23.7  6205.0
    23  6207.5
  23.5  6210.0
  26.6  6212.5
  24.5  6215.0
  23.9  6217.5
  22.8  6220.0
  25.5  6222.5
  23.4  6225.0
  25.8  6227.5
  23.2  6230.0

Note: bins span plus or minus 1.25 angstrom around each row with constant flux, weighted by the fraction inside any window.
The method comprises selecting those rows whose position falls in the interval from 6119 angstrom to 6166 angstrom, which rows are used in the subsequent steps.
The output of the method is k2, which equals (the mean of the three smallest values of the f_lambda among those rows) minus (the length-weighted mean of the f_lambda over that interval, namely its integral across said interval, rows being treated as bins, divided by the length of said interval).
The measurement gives -2.6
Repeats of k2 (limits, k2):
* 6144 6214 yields -2.6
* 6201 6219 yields -1.2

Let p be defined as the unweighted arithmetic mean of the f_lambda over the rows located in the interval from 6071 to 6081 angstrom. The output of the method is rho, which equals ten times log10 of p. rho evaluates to 14.33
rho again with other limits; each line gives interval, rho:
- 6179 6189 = 14.04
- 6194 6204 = 13.88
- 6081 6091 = 13.68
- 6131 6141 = 14.09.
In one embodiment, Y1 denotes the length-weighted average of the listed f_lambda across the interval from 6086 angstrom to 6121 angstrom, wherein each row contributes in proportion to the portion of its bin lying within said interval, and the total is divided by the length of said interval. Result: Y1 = 24.7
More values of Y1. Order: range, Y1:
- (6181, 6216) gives 25.0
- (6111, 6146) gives 25.3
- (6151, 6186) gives 24.0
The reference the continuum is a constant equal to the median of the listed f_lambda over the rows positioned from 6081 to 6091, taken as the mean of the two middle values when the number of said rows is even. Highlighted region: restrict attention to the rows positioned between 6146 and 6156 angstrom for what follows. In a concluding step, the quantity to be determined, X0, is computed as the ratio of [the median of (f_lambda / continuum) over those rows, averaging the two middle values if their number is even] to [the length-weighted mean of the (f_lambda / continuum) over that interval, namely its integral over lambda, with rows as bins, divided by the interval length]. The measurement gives 1.00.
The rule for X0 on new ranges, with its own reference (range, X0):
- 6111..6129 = 1.01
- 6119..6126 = 1.00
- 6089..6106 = 1.01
